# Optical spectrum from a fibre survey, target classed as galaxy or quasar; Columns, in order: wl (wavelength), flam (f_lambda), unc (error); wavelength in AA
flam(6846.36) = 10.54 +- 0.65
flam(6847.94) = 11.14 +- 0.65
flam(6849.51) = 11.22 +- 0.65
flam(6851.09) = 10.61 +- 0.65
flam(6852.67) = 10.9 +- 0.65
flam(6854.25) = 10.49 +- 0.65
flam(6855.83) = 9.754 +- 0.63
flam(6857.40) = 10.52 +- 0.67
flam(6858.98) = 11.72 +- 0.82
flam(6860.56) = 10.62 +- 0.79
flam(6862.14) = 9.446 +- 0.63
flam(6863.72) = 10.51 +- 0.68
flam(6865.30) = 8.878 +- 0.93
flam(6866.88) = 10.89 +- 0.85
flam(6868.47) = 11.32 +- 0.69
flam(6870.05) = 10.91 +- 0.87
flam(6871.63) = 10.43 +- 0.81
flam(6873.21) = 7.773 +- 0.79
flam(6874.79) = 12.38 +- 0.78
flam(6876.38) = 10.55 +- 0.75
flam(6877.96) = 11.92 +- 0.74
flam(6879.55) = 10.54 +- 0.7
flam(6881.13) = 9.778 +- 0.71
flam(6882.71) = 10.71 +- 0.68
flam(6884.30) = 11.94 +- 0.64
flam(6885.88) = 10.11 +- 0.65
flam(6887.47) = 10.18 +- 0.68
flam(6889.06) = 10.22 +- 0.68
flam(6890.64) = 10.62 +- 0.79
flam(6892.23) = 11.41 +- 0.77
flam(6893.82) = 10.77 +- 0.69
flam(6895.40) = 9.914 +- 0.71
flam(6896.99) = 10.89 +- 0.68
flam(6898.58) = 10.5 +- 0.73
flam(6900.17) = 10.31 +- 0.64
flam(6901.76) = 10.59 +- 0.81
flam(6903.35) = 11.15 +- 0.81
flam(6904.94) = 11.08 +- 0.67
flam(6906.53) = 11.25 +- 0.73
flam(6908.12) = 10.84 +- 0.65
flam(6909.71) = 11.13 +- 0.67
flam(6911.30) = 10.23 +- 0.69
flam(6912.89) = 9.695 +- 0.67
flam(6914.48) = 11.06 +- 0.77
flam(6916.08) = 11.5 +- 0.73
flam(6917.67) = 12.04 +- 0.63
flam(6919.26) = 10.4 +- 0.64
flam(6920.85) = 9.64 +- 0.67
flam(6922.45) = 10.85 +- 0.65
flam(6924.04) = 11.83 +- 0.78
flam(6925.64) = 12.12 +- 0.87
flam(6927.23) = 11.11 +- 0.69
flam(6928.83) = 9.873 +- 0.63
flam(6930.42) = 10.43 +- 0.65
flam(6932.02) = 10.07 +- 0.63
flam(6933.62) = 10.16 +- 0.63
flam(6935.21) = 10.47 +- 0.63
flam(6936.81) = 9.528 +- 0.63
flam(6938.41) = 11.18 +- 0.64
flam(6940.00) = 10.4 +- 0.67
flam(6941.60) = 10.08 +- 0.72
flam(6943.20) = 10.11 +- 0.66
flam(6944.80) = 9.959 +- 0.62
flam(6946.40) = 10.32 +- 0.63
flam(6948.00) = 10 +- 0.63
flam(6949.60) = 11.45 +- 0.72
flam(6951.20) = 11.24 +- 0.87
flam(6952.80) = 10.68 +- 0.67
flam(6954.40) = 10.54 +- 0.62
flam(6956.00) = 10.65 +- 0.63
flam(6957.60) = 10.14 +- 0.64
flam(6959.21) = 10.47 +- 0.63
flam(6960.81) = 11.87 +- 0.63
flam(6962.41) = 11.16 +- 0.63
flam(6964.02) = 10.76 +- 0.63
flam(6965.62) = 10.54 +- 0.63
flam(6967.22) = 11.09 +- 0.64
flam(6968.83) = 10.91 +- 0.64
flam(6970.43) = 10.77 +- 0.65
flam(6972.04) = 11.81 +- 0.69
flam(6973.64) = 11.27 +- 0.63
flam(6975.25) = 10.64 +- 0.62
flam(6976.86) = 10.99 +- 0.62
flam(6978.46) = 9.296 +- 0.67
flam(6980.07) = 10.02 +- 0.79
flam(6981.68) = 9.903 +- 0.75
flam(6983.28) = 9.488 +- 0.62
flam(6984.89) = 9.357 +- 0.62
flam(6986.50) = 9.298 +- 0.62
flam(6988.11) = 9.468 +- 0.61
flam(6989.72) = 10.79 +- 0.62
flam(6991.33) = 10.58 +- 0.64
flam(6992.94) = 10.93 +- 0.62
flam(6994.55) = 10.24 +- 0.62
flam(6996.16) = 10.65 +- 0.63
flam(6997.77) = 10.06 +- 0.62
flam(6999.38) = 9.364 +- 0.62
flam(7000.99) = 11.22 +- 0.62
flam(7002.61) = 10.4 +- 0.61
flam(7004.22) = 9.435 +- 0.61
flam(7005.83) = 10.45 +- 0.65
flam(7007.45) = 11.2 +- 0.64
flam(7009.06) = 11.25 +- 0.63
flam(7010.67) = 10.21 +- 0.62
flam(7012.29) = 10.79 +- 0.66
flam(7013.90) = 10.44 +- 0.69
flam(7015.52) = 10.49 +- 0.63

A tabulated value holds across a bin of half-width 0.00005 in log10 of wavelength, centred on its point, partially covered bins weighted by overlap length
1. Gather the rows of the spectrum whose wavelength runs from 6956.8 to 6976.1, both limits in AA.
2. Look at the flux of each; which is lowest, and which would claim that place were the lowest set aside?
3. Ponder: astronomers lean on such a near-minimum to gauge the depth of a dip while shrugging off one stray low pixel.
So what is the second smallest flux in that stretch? 10.47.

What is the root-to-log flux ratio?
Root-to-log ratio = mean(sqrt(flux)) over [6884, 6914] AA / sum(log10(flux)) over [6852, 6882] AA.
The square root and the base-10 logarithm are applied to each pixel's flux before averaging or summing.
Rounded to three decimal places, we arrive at 0.169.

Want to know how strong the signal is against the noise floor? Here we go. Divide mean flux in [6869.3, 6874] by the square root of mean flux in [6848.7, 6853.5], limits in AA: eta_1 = 2.9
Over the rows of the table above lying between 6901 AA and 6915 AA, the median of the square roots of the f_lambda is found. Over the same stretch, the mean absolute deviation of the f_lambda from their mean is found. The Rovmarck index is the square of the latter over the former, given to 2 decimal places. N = 0.05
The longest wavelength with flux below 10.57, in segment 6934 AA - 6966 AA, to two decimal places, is 6965.62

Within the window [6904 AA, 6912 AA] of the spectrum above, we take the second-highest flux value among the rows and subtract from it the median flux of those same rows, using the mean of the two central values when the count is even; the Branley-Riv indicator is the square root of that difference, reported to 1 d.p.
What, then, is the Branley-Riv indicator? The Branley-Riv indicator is 0.2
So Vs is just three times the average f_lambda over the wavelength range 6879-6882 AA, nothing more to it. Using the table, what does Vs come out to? 30.5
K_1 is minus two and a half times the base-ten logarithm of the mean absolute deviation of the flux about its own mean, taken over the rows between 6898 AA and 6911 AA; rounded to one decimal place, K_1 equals 1.3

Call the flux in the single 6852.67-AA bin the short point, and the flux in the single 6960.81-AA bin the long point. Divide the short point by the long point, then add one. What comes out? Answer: 1.92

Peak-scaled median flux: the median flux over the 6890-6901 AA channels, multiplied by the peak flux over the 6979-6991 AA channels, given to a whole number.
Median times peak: 115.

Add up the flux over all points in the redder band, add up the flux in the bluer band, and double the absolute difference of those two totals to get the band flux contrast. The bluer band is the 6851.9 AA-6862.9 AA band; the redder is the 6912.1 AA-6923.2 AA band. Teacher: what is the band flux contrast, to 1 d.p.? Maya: 3.5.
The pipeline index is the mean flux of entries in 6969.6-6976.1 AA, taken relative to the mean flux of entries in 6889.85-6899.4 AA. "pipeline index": 1.04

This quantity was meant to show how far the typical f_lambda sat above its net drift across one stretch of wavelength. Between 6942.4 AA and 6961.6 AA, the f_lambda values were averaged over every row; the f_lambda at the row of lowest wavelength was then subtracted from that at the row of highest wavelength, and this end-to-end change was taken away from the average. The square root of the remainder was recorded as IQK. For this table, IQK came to 2.98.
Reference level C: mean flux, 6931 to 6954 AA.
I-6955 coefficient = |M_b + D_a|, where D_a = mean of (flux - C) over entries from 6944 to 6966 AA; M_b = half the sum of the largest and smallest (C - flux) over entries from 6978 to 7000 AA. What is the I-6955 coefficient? 0.6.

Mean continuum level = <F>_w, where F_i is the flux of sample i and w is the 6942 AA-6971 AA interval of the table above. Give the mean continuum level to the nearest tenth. 10.7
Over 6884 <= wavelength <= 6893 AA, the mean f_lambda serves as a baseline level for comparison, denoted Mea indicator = 10.7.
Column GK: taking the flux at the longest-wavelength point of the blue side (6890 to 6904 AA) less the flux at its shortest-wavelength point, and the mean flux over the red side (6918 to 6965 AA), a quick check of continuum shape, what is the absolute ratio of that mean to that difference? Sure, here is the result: 20.0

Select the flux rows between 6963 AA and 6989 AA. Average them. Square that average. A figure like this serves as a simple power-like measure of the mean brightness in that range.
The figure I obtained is 107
